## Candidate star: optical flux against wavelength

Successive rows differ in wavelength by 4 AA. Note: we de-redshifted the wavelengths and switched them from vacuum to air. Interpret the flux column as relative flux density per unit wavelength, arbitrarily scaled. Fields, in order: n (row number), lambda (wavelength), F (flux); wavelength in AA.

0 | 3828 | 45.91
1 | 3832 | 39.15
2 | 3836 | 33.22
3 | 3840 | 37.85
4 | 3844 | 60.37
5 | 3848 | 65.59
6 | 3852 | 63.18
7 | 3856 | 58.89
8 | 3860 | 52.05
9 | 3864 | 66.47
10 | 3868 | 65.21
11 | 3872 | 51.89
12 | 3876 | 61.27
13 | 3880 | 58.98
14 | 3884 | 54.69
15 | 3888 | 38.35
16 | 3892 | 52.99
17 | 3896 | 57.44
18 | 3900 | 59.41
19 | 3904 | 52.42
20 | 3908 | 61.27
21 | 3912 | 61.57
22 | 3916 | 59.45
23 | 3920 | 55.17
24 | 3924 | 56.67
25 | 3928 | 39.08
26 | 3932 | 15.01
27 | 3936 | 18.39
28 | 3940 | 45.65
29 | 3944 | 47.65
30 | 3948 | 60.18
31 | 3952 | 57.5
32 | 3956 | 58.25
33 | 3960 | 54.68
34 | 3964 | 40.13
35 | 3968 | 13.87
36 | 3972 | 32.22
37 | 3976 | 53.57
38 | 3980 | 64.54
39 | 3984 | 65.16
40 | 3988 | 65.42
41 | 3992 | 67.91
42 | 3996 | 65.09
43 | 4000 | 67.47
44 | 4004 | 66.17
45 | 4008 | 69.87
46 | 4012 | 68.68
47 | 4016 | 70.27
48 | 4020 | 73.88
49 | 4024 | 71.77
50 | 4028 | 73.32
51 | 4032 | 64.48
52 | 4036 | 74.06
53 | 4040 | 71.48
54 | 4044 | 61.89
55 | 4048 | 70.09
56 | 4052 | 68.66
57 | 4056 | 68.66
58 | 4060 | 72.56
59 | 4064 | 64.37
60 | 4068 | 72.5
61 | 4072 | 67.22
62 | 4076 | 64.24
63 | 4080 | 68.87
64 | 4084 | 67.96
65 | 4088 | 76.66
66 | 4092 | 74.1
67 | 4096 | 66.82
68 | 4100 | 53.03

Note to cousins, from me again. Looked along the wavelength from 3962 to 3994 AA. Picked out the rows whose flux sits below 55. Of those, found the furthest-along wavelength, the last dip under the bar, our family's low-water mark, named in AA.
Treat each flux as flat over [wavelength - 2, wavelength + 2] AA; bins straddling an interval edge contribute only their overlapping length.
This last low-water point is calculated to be 3976 AA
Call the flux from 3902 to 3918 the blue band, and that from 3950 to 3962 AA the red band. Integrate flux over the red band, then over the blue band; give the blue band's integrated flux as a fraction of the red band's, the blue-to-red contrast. 1.4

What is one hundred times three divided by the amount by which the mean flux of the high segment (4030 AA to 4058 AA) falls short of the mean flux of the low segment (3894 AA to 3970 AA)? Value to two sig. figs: -15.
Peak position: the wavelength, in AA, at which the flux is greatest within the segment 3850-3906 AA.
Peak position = 3864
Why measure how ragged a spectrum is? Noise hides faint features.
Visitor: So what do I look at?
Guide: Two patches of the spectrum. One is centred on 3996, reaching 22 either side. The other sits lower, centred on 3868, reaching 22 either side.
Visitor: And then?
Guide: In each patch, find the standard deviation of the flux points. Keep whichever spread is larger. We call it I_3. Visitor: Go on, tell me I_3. 8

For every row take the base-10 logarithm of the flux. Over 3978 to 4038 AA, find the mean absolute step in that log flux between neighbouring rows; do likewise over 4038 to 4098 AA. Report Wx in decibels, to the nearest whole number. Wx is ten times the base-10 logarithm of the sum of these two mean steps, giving -13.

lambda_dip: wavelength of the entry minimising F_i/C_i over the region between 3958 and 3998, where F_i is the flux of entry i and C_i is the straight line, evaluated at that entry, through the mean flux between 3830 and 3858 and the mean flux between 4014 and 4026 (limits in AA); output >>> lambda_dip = 3968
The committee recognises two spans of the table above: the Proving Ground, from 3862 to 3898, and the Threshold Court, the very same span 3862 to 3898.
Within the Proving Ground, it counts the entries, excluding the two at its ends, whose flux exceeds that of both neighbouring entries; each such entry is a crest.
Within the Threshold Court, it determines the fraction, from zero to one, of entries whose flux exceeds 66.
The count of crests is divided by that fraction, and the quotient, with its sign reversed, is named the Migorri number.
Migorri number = -9.0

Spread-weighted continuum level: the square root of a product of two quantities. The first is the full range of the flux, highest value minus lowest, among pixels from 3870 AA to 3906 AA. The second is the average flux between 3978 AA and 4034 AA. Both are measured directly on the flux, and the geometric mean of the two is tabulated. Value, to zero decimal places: 40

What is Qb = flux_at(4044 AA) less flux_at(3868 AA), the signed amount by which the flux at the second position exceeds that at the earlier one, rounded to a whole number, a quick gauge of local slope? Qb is -3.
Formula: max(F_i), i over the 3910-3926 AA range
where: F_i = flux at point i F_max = 61.57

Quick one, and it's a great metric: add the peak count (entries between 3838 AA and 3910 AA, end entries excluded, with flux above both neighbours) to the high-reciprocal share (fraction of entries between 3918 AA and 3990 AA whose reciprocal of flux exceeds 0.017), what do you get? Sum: 4.8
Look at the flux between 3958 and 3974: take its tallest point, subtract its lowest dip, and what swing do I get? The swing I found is 41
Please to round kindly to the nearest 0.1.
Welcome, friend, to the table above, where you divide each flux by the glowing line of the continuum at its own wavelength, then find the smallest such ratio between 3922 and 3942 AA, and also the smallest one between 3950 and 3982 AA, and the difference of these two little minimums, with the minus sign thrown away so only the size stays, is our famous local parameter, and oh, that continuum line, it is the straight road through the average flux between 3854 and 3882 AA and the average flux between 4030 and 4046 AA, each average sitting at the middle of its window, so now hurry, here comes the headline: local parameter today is 0.0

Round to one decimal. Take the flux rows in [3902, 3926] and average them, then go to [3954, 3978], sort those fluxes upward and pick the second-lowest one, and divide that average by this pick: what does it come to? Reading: 1.8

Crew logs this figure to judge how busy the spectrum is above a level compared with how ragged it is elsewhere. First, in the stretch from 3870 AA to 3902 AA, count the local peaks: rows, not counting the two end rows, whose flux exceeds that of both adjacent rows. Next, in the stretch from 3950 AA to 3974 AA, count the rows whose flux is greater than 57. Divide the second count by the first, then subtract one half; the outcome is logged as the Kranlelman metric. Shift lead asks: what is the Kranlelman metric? 1.5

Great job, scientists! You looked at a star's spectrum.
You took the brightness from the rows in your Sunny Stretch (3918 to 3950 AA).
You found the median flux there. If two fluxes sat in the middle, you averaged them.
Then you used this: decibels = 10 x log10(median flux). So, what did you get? 16.7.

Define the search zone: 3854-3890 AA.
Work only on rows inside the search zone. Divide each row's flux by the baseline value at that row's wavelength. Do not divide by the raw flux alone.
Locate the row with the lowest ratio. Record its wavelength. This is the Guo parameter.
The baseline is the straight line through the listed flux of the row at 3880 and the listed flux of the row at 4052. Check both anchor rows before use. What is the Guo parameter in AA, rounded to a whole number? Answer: 3888 AA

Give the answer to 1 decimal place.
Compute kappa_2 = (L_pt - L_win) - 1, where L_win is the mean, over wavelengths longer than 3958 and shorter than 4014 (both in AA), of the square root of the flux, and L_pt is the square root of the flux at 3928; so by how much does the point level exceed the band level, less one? -2.2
